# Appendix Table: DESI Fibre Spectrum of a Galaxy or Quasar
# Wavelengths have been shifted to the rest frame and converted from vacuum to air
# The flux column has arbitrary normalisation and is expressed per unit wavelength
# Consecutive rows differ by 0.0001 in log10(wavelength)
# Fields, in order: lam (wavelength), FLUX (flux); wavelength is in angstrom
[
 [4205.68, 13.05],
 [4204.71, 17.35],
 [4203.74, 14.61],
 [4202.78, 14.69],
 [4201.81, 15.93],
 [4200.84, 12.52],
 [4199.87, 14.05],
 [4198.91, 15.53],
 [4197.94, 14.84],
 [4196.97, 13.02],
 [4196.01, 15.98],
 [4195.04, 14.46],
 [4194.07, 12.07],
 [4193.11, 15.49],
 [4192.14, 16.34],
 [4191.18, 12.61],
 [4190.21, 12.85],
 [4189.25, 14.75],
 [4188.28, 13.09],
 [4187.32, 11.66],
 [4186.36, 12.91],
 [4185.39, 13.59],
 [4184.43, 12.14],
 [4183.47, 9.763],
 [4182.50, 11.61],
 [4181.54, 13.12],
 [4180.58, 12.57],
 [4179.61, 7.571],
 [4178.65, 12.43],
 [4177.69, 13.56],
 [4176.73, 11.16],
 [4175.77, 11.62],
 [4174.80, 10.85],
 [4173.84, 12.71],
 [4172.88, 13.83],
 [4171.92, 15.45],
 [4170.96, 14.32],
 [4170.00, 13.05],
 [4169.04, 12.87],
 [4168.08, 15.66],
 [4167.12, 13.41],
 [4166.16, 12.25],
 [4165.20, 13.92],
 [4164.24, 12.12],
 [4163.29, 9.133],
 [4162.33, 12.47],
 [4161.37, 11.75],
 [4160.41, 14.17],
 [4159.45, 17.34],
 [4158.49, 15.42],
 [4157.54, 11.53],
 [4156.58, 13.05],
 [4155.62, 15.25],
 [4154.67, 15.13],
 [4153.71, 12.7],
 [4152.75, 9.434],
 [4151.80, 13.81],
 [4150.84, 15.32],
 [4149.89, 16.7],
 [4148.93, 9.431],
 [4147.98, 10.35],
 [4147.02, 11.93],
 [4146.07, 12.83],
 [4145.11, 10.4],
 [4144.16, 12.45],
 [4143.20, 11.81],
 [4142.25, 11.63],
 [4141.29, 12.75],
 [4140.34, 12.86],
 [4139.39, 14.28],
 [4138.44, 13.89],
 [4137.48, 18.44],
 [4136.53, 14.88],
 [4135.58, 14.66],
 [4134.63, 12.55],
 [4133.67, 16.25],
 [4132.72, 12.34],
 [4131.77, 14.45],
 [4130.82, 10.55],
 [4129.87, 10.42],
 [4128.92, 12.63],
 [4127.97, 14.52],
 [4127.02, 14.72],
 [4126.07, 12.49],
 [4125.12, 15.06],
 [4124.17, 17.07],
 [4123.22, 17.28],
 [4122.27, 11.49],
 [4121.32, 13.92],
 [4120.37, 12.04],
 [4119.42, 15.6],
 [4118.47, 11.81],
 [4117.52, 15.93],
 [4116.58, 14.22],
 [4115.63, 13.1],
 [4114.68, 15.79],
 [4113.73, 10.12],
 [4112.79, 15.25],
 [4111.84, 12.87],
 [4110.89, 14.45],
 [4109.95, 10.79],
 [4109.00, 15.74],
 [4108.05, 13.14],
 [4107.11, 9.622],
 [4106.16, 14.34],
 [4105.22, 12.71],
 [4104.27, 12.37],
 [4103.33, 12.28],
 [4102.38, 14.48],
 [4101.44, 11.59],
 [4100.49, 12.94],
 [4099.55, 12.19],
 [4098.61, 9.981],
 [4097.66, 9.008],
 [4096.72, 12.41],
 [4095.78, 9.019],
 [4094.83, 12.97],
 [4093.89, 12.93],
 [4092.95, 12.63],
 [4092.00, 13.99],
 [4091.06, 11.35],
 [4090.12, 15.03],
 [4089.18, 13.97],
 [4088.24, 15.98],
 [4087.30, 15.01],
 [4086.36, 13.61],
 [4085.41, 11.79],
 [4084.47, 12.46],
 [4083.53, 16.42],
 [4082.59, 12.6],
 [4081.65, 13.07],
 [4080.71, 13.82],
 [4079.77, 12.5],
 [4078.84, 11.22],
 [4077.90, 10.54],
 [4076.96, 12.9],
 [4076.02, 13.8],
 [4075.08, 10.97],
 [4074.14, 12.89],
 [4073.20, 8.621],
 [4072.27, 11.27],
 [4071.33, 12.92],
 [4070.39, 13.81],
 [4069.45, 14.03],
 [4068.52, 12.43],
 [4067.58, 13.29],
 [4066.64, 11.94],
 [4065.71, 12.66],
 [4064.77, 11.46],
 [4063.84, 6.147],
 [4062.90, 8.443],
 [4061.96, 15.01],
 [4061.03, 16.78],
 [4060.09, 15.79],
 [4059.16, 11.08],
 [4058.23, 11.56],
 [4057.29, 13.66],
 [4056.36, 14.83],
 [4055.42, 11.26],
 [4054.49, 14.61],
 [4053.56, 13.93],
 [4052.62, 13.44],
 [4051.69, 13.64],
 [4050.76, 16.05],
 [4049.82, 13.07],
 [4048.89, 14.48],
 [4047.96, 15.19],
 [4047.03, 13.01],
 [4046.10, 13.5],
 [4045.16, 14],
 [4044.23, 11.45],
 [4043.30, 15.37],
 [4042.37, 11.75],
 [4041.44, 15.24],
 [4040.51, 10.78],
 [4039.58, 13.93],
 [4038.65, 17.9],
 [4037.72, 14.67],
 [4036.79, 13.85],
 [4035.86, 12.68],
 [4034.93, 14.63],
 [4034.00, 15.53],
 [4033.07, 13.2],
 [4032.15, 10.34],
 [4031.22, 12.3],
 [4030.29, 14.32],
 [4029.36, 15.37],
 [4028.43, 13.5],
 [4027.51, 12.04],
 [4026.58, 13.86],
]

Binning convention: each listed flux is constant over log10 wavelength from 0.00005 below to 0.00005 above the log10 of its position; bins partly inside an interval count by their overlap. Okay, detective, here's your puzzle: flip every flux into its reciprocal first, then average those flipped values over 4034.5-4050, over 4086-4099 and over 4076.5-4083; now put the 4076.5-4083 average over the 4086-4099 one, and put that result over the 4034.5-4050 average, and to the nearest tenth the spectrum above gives 13.7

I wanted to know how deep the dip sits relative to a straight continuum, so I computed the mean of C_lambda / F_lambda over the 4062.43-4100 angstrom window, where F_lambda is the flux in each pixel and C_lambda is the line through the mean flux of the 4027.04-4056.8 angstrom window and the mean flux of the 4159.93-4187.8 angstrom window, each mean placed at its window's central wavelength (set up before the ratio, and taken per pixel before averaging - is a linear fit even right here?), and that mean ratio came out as 1.13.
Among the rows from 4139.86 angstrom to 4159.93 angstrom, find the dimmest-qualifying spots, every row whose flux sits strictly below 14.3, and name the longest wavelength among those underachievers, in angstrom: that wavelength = 4157.54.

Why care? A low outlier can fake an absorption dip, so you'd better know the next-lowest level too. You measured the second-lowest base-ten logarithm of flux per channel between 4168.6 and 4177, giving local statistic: 1.05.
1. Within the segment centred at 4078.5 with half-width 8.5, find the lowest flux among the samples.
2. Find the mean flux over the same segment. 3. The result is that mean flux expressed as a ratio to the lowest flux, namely 1.45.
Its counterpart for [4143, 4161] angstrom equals 1.39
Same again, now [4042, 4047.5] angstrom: 1.15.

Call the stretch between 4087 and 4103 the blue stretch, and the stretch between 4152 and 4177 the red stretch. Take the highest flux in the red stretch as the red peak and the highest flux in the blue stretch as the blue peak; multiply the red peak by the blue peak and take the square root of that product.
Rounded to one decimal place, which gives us 16.6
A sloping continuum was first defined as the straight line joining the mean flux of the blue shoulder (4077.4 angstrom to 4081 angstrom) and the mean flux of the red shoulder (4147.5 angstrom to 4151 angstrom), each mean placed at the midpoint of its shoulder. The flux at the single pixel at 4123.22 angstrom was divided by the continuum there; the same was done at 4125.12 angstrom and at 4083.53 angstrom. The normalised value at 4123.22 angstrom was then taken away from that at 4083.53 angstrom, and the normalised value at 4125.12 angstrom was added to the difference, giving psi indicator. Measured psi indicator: 1.2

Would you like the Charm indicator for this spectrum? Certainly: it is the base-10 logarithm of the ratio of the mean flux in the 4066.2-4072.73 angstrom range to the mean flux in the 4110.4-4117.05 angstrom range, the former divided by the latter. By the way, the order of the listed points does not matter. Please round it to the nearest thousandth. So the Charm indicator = -0.029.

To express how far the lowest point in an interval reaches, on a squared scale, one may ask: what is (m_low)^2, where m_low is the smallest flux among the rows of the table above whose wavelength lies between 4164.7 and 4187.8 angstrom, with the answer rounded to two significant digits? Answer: 57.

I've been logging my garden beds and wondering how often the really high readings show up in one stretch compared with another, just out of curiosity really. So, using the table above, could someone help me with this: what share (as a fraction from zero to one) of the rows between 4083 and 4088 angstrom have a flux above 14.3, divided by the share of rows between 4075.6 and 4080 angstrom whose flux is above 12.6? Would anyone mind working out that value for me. 1.0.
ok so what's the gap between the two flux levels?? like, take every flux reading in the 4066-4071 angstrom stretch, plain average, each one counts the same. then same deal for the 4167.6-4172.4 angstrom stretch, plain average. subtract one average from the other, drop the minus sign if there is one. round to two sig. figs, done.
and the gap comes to 1.2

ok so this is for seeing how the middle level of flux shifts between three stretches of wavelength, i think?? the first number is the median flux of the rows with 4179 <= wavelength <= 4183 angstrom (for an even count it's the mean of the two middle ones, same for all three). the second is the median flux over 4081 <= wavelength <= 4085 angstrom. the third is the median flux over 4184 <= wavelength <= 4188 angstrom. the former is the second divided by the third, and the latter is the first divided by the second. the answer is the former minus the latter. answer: 0.08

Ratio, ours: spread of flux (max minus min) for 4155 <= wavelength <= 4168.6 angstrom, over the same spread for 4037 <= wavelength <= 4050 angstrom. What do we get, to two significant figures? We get 1.2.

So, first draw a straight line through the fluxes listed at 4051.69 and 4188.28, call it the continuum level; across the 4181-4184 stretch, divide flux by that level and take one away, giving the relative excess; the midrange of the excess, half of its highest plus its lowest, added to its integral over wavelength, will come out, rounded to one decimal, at -0.5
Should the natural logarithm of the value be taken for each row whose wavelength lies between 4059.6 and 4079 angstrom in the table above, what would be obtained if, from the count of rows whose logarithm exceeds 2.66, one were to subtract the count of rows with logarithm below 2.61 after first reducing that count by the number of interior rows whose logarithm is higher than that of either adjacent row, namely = -6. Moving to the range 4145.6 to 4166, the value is -2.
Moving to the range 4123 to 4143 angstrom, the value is 6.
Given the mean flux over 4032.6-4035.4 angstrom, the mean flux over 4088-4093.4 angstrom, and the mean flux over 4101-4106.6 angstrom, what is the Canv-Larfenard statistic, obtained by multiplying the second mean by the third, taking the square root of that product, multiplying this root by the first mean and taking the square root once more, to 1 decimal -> 13.9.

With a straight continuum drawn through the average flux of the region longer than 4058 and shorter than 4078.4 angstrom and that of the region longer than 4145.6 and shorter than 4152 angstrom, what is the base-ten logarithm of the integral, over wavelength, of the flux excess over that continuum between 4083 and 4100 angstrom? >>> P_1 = 0.85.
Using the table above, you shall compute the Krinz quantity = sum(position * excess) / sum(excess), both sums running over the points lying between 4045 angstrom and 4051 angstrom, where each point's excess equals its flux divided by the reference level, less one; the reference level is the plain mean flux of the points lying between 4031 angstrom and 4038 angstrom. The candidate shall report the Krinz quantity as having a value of 4049.1 angstrom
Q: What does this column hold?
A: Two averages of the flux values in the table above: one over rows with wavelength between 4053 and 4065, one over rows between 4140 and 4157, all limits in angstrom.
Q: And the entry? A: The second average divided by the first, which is 1.00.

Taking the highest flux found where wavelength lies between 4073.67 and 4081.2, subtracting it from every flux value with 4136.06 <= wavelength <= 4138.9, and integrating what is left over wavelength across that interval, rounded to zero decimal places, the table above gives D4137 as 5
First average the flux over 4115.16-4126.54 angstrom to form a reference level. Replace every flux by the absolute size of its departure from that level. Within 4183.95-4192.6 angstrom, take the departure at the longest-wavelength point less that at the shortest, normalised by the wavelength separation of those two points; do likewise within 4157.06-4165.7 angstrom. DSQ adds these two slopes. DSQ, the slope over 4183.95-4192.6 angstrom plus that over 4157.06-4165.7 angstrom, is -0.29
